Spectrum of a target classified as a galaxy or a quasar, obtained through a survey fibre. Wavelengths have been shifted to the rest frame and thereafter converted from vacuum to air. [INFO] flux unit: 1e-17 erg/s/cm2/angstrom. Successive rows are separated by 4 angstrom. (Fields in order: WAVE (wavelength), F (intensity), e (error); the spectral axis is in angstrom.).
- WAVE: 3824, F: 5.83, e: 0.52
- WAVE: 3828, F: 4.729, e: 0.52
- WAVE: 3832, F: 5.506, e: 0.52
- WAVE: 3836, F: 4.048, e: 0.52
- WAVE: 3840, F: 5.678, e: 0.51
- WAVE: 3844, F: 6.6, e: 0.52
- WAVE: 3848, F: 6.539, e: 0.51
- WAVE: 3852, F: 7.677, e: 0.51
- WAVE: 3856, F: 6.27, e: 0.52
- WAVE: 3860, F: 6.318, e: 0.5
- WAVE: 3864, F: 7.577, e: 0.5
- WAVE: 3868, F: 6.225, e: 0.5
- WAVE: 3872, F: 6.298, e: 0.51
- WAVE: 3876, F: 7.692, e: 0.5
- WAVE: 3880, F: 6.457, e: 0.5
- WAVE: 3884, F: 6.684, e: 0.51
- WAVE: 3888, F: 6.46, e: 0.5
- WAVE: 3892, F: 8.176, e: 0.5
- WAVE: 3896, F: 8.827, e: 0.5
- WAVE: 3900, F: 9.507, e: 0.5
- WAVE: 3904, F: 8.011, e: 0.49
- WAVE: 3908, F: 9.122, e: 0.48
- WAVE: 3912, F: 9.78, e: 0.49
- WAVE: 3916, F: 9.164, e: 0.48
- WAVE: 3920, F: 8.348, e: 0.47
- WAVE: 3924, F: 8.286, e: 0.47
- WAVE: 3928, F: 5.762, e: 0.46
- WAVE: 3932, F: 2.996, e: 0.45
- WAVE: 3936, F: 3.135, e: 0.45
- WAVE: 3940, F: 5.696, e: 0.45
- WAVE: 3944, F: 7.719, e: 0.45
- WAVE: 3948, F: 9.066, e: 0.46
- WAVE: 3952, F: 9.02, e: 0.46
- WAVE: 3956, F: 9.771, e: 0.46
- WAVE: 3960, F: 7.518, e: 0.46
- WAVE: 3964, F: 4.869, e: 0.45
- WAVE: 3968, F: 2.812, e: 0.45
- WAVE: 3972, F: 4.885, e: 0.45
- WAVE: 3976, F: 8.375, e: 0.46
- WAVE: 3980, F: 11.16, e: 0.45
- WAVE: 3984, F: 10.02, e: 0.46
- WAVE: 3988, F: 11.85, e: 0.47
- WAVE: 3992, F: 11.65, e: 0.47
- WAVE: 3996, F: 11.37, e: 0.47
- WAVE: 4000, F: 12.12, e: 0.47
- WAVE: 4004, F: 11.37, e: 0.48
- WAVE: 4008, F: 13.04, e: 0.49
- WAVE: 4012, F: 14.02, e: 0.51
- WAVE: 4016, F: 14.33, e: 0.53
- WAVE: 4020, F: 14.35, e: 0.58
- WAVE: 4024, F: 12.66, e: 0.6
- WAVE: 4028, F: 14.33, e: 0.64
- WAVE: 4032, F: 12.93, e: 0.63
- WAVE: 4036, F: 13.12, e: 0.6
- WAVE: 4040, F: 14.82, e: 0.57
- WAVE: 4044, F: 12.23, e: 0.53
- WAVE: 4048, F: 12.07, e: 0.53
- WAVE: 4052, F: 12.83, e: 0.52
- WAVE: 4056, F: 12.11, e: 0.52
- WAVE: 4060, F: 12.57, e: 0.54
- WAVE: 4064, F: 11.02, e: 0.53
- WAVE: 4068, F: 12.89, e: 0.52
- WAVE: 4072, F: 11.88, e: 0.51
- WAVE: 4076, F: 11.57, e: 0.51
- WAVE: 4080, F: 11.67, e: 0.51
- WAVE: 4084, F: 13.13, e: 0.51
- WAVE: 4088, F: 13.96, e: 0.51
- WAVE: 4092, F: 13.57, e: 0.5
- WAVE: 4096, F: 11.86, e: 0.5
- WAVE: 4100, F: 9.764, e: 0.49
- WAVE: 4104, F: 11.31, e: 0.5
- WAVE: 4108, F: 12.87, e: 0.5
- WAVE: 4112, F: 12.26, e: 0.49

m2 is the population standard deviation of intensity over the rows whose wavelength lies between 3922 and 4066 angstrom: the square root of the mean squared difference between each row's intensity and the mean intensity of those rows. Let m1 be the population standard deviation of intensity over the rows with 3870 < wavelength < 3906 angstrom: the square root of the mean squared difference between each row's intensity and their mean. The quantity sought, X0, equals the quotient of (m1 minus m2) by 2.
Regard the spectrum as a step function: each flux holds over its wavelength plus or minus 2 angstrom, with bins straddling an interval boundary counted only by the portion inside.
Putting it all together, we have -1.2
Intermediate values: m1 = 1.1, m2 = 3.5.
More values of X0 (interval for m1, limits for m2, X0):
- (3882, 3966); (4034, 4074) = 0.5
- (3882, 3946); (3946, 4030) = -0.6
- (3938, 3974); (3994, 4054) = 0.6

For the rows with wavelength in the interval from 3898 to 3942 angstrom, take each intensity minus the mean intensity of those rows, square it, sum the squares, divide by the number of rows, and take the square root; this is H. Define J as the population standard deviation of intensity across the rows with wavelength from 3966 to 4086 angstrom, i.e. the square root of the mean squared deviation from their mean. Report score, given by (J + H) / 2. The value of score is 2.4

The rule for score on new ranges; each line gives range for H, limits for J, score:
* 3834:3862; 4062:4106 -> 1.1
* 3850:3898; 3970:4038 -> 1.6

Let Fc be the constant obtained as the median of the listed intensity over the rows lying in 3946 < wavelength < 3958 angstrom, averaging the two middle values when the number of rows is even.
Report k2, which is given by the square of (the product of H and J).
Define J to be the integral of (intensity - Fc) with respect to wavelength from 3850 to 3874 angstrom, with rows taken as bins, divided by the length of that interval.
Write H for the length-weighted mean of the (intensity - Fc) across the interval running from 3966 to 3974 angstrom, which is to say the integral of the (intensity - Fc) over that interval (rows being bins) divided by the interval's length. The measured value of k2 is 149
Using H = -5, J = -2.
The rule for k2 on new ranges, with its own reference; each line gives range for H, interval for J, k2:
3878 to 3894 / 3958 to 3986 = 18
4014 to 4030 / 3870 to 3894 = 104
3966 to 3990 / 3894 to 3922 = 0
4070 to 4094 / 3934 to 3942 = 275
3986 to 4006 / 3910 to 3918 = 1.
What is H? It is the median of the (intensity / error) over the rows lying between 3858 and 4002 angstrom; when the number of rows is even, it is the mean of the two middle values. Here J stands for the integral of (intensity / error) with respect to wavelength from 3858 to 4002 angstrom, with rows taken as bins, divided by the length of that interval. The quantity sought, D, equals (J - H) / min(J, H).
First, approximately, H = 16.8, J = 16.5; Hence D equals -0.013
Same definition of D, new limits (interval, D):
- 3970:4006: -0.092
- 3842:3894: 0.048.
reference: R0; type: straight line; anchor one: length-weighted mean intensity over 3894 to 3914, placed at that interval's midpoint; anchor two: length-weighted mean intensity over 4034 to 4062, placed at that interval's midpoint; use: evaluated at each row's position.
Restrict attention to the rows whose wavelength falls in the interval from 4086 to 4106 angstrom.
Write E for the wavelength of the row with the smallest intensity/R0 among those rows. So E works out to 4100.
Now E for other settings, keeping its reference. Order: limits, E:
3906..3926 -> 3924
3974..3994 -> 3976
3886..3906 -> 3888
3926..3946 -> 3932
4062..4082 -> 4064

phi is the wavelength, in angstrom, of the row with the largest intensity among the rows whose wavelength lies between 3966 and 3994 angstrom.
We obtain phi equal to 3988 angstrom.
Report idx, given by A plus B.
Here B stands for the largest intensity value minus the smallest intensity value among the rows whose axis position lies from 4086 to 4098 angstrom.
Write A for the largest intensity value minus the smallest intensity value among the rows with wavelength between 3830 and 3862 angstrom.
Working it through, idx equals 6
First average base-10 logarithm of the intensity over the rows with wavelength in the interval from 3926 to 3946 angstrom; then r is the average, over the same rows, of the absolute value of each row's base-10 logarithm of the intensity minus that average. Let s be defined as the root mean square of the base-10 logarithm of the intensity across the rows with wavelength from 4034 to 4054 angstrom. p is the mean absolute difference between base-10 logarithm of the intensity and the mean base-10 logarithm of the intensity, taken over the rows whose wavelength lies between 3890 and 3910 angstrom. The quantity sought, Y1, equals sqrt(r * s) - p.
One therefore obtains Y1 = 0.38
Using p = 0.026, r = 0.15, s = 1.11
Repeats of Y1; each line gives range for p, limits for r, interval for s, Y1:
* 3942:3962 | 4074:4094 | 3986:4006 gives 0.14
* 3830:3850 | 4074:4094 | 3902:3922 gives 0.12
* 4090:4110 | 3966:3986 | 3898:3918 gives 0.40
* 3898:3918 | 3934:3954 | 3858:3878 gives 0.33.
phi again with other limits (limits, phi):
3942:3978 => 3956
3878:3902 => 3900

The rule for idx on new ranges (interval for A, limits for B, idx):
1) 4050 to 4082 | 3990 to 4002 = 3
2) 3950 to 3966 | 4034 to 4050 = 8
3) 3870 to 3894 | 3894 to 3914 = 4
